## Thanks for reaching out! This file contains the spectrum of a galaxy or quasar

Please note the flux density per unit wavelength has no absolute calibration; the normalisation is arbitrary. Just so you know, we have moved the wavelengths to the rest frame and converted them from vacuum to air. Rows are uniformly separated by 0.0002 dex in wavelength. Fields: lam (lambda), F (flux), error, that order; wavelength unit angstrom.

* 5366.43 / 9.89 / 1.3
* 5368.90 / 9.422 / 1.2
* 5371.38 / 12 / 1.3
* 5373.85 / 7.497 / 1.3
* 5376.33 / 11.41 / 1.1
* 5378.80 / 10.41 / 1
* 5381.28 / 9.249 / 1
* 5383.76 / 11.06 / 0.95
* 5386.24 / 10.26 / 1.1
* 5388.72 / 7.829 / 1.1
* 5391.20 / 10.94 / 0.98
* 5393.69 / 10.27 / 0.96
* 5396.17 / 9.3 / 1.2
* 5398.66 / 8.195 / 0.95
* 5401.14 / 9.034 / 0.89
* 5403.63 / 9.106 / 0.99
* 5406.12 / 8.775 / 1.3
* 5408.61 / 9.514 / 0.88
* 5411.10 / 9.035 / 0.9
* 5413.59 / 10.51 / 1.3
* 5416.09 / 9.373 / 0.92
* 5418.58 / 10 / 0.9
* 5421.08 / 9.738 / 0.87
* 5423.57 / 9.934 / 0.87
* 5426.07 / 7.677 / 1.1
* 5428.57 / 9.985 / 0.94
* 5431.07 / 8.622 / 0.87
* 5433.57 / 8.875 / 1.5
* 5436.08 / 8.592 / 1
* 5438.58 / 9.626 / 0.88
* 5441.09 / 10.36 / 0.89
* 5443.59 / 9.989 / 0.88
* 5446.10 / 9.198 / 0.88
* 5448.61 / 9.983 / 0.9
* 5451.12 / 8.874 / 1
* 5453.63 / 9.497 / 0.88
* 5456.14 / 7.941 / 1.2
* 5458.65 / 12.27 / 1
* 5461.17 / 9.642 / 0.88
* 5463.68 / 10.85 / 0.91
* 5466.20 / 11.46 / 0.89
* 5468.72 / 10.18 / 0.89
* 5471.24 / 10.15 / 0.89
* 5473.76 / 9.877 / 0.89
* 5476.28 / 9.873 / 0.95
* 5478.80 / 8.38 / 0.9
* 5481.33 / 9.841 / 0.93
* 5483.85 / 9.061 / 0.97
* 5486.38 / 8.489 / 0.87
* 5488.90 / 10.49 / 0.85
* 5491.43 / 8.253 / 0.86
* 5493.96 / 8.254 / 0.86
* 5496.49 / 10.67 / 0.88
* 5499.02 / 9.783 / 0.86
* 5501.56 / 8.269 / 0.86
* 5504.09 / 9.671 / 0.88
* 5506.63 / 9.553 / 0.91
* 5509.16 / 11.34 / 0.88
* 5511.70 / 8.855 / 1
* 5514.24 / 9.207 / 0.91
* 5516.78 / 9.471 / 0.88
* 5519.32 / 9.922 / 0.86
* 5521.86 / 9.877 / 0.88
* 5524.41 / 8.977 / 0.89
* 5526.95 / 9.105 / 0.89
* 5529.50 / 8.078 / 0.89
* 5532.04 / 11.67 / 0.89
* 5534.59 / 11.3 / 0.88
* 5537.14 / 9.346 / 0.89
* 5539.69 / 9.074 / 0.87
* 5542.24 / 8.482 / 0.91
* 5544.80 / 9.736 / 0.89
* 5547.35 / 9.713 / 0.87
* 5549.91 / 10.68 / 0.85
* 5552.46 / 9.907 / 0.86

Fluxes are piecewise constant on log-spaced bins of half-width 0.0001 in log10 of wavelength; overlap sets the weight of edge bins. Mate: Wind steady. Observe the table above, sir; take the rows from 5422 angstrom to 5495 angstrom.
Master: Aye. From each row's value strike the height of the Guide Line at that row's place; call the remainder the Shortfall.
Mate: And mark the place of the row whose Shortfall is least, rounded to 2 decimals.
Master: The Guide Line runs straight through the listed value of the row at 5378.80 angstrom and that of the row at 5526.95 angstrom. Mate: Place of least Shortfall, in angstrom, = 5426.07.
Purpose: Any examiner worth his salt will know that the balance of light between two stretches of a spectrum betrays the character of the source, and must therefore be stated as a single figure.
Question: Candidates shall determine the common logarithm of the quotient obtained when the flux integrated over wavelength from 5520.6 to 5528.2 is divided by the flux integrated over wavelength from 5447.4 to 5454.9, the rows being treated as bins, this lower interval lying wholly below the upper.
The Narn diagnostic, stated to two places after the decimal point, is 0.00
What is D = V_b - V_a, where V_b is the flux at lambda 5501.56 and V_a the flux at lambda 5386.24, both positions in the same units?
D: -2.0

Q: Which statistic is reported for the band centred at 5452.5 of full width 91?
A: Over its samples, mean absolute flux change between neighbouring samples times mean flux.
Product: 10.7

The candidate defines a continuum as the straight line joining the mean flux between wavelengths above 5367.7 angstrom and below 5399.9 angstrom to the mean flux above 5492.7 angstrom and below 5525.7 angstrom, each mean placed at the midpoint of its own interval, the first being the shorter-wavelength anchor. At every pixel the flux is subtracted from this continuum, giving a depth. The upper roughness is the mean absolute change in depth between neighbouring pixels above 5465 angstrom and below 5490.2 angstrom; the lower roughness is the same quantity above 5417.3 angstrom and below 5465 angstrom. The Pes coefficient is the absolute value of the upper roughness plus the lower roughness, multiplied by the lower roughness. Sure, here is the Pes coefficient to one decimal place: 2.6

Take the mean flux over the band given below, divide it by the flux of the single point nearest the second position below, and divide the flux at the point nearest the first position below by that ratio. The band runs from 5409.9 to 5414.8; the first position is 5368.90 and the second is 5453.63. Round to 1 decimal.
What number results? 9.2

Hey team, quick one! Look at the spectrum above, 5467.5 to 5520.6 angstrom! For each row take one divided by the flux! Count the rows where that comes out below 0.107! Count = 13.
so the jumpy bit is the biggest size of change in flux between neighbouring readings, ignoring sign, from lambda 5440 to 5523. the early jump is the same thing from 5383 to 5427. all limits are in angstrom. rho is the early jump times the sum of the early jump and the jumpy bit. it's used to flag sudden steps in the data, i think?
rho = 23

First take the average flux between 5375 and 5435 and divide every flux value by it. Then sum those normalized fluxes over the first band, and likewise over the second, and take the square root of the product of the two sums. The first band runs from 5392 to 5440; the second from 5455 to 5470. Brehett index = 11.0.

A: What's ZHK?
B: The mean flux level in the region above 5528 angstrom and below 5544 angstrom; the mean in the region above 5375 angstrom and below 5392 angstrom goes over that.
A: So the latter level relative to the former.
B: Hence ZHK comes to 1.05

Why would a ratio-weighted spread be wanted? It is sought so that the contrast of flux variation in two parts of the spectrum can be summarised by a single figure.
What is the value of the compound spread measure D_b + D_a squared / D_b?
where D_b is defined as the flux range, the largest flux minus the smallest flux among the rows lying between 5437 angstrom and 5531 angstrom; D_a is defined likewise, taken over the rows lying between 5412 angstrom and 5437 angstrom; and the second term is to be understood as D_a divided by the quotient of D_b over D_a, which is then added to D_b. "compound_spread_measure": 6.2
